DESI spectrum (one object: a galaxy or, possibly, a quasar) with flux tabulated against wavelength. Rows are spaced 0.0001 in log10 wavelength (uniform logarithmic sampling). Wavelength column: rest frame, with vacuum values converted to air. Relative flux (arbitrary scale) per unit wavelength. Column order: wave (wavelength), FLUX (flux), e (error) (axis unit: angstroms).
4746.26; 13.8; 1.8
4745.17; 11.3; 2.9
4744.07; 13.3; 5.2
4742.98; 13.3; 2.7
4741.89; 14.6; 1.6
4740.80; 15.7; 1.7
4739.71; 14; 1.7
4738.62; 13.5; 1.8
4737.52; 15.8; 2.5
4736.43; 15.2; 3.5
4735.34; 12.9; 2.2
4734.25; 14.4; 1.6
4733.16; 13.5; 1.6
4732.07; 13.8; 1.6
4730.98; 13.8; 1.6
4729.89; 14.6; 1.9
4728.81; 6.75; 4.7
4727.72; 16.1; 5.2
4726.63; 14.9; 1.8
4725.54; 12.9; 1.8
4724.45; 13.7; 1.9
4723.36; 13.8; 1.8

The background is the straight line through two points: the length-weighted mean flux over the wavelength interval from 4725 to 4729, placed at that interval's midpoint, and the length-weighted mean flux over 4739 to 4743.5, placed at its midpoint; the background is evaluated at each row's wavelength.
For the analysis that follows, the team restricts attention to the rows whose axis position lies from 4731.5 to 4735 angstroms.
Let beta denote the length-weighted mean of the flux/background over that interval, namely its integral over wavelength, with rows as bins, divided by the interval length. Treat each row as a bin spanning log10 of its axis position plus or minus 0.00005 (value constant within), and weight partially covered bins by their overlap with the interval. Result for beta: 1.009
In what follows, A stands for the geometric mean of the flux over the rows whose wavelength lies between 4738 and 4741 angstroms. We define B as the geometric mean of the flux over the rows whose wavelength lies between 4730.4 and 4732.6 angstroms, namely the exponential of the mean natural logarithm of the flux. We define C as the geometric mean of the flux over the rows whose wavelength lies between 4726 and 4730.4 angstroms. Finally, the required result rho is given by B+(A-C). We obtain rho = 15.8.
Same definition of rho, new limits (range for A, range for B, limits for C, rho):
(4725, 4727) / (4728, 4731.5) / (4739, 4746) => 11.3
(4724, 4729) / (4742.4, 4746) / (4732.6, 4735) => 11.0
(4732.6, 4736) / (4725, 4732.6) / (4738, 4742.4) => 12.0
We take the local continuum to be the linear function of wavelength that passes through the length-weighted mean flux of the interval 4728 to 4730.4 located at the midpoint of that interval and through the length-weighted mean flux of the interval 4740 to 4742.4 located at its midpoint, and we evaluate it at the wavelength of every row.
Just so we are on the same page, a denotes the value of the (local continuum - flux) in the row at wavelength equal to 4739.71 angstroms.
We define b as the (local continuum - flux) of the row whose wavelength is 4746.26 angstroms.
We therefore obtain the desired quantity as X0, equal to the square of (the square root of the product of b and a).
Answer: 2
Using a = 1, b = 2.9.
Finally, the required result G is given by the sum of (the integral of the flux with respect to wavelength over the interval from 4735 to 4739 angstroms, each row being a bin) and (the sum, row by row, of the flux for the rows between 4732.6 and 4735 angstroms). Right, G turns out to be 86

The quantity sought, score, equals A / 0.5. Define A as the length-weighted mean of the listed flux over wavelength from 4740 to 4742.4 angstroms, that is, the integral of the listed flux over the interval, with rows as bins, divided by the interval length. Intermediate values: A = 15.1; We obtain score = 30.1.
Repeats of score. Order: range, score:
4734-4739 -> 28.7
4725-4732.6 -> 26.5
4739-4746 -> 27.4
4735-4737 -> 28.4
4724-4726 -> 26.6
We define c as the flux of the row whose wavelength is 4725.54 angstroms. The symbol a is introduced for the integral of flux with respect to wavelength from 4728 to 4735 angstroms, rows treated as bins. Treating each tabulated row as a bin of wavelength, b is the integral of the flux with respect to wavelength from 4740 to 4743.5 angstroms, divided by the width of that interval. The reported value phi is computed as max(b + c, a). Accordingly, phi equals 91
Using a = 91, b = 14.5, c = 12.9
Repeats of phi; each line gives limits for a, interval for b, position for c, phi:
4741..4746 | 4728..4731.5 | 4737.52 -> 67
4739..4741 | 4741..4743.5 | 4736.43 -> 29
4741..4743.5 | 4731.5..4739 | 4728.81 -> 36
